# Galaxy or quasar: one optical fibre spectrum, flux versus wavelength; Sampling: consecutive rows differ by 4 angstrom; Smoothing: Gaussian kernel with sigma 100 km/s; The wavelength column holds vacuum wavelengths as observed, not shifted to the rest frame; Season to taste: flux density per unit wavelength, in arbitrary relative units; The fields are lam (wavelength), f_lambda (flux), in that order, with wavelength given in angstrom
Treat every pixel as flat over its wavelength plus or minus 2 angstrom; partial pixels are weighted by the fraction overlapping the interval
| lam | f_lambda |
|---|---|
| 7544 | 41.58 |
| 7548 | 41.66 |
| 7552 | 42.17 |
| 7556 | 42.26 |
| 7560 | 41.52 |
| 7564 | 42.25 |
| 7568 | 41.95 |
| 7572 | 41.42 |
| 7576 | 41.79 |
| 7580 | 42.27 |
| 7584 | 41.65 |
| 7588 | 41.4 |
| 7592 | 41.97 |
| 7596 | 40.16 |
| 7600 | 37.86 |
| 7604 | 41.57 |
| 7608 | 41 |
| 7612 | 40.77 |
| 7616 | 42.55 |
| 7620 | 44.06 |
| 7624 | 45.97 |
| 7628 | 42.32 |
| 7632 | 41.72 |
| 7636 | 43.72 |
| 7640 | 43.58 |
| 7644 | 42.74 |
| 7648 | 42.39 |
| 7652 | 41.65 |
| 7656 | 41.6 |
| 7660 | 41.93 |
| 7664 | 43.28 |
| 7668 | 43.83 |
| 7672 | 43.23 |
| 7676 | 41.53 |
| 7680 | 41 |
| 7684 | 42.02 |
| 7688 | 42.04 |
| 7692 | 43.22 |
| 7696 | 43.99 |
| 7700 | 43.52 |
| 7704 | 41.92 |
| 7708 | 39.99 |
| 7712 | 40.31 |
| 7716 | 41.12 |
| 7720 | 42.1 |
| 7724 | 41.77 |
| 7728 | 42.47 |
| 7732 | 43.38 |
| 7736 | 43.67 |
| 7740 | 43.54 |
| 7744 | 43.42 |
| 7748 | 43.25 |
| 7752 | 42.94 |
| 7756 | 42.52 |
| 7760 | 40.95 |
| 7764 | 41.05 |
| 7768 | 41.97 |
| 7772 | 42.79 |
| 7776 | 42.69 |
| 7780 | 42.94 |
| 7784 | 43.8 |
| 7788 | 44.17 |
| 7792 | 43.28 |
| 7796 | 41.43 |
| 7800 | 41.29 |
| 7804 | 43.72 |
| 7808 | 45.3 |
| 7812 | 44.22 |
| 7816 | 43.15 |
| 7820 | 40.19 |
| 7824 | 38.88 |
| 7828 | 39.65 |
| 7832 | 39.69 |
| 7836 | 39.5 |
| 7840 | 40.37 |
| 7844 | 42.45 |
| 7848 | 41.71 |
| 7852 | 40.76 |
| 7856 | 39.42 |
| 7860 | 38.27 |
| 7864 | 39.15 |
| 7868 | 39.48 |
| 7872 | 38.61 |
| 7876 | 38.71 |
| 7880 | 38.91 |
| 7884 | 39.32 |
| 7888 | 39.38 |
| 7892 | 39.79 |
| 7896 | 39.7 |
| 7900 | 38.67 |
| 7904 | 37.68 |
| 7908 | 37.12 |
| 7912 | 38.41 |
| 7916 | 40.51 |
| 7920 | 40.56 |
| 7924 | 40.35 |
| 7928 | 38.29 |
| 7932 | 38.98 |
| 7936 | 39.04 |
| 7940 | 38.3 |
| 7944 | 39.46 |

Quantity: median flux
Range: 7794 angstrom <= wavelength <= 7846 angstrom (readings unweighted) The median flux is 41.3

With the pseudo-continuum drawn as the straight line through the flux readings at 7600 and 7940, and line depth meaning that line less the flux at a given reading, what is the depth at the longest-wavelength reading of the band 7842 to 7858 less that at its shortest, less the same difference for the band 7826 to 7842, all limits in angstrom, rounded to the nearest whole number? 4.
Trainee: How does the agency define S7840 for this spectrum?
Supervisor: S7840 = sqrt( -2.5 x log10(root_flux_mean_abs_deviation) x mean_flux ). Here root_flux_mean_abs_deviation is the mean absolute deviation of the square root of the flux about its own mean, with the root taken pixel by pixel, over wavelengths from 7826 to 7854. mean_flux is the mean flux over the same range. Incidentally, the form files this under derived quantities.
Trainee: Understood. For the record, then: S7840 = 10.8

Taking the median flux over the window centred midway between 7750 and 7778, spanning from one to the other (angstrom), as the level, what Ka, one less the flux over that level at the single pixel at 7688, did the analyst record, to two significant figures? 0.011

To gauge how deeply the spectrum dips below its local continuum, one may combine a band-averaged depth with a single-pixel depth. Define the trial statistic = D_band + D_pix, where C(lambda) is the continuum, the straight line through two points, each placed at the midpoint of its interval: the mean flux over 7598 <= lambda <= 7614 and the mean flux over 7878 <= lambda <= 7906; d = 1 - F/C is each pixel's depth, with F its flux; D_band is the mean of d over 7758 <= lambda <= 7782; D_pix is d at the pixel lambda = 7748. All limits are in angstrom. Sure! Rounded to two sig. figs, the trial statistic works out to -0.15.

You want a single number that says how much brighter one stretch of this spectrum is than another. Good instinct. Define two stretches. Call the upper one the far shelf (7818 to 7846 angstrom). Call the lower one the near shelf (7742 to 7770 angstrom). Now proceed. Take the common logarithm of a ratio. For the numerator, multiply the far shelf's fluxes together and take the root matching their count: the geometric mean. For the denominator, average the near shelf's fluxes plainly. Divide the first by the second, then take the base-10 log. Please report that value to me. -0.02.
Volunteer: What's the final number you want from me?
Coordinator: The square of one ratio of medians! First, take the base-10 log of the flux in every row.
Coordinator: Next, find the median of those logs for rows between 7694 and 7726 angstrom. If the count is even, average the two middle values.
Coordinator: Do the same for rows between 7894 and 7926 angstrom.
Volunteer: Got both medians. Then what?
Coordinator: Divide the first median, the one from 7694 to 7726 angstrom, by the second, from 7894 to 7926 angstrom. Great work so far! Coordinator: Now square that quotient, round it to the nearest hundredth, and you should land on 1.04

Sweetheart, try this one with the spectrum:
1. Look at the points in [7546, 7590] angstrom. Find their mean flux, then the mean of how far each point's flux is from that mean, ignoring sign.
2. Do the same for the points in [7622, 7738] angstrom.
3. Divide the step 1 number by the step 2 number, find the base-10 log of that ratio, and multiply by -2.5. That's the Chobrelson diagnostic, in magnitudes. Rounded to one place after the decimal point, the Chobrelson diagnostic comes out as 1.3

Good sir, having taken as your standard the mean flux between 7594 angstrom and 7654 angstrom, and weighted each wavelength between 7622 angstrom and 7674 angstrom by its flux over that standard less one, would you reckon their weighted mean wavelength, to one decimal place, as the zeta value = 7642.9 angstrom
